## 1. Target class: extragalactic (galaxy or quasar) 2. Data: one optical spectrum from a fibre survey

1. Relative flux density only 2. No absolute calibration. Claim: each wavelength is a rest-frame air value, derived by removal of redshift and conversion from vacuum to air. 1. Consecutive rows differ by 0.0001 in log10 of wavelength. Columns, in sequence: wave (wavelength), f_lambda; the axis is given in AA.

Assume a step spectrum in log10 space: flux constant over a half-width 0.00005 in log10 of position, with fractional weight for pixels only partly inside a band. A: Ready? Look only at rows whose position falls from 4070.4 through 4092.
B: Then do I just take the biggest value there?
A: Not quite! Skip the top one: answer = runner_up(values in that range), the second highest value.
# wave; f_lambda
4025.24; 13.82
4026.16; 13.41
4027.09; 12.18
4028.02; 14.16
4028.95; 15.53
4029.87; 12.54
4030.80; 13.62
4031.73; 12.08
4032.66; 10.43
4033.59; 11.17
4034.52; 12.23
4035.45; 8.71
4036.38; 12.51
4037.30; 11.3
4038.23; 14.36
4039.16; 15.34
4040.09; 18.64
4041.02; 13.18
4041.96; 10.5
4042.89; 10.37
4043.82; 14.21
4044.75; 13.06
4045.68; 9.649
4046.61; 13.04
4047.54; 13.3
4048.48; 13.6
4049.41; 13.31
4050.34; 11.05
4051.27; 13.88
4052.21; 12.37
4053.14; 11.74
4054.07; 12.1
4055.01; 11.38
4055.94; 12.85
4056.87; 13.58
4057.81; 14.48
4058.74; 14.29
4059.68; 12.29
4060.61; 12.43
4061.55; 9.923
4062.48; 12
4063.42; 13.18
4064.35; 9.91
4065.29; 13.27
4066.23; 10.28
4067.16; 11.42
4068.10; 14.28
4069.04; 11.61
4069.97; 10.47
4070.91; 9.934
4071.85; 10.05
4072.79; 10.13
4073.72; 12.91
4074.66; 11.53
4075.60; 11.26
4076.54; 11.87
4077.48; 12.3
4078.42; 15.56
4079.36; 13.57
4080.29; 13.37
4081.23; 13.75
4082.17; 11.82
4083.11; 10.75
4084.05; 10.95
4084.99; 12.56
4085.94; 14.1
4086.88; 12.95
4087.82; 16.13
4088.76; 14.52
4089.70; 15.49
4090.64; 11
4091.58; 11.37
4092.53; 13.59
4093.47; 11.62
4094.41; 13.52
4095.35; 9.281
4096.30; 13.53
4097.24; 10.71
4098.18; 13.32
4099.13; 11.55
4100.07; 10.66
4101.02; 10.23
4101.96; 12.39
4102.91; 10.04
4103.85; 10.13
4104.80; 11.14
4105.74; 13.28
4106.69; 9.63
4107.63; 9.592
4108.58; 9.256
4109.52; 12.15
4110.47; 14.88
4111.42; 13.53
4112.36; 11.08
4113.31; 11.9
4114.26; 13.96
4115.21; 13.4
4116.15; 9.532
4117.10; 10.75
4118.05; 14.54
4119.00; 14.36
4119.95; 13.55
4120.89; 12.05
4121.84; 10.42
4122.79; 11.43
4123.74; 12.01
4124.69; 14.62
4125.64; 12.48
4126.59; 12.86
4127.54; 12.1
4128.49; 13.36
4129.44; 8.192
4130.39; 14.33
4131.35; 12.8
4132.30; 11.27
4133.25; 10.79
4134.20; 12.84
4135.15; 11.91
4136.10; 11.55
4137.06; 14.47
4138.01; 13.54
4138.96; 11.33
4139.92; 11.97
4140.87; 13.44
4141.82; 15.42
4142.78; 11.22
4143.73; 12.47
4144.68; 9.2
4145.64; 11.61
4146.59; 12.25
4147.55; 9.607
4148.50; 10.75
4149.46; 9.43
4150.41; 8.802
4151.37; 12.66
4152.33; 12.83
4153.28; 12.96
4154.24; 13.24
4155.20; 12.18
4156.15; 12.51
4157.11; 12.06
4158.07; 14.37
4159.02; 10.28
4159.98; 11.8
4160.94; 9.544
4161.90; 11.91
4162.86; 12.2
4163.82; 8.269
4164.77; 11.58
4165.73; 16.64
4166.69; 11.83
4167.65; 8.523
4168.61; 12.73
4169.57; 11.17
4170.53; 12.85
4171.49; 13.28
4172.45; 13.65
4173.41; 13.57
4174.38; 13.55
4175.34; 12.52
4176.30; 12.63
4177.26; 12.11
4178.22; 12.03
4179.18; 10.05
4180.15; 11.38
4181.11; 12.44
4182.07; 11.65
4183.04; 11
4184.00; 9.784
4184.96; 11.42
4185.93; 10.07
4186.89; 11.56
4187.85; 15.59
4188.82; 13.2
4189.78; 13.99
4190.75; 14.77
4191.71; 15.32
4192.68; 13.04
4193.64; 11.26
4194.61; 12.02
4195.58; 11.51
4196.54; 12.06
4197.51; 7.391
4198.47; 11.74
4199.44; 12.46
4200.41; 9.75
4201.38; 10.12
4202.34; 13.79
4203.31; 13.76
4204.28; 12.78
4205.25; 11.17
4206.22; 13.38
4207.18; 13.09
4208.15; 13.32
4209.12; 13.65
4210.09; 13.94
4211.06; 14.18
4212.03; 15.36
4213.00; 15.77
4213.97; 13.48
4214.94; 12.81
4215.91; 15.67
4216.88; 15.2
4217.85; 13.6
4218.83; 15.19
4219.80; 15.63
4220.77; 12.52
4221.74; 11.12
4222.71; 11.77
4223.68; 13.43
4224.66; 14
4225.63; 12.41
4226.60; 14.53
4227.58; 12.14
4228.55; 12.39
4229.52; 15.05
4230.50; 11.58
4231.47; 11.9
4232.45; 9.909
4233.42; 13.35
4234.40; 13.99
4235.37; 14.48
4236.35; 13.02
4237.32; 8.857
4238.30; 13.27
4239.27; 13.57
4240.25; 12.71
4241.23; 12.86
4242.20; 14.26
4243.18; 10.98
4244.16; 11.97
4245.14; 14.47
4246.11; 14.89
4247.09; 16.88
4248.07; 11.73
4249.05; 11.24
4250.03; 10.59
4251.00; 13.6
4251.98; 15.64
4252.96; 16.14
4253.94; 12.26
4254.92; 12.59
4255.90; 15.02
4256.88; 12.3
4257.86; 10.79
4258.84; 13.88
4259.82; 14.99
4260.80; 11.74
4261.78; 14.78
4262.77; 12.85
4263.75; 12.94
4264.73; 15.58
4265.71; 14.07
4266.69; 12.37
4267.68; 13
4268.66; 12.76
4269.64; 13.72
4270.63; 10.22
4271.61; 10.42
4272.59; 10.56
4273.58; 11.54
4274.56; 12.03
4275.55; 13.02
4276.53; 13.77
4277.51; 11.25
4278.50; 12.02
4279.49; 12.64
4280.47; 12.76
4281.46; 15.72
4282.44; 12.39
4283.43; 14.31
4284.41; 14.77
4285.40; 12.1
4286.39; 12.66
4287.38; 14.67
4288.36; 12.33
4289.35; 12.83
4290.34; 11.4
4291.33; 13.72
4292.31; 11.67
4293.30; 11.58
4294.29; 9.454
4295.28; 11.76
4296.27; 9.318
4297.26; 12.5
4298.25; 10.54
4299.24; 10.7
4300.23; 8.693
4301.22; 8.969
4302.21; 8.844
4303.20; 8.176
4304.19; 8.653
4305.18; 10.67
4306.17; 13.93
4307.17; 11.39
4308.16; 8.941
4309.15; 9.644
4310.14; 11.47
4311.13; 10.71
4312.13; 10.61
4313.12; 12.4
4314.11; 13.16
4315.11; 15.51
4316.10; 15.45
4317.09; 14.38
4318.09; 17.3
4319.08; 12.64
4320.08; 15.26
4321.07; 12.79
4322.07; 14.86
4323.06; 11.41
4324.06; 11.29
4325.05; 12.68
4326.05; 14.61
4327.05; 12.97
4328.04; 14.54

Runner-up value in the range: 15.56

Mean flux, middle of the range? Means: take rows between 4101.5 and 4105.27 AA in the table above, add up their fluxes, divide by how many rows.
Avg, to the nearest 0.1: 10.9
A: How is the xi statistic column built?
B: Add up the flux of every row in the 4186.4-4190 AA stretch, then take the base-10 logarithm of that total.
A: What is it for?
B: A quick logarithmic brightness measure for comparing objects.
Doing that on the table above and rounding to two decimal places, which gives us 1.74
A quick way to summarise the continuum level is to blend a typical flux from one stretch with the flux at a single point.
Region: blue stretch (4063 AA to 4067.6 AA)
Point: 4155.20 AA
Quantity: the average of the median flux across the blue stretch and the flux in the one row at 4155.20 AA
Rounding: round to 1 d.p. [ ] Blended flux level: 11.8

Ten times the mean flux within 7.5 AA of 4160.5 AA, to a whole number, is 119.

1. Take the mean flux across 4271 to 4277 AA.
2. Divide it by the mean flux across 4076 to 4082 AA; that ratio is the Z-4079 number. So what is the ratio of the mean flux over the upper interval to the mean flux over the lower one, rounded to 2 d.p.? 0.89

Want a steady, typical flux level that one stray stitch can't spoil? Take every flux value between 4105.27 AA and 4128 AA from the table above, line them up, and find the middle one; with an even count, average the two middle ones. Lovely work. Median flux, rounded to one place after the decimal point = 12.1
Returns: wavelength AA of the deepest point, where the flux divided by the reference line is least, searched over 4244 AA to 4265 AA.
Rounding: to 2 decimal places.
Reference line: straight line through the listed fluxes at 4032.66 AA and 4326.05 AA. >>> 4250.03 AA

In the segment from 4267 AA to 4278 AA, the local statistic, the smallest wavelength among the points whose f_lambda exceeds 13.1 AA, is 4269.64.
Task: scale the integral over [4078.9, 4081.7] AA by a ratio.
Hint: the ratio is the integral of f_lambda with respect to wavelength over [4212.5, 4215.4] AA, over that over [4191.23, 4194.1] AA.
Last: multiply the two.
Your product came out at 40.8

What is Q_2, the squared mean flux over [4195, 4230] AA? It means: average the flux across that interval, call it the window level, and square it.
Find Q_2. 171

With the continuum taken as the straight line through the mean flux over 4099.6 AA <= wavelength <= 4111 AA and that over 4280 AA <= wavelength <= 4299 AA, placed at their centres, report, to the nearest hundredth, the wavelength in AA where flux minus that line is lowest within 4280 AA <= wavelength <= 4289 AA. 4285.40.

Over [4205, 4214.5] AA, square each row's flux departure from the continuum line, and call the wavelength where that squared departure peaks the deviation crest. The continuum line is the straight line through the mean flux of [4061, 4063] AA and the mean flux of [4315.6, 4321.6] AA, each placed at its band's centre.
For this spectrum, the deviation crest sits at 4213.00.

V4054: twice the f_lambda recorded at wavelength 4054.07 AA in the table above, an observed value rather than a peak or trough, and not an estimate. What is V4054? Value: 24.2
